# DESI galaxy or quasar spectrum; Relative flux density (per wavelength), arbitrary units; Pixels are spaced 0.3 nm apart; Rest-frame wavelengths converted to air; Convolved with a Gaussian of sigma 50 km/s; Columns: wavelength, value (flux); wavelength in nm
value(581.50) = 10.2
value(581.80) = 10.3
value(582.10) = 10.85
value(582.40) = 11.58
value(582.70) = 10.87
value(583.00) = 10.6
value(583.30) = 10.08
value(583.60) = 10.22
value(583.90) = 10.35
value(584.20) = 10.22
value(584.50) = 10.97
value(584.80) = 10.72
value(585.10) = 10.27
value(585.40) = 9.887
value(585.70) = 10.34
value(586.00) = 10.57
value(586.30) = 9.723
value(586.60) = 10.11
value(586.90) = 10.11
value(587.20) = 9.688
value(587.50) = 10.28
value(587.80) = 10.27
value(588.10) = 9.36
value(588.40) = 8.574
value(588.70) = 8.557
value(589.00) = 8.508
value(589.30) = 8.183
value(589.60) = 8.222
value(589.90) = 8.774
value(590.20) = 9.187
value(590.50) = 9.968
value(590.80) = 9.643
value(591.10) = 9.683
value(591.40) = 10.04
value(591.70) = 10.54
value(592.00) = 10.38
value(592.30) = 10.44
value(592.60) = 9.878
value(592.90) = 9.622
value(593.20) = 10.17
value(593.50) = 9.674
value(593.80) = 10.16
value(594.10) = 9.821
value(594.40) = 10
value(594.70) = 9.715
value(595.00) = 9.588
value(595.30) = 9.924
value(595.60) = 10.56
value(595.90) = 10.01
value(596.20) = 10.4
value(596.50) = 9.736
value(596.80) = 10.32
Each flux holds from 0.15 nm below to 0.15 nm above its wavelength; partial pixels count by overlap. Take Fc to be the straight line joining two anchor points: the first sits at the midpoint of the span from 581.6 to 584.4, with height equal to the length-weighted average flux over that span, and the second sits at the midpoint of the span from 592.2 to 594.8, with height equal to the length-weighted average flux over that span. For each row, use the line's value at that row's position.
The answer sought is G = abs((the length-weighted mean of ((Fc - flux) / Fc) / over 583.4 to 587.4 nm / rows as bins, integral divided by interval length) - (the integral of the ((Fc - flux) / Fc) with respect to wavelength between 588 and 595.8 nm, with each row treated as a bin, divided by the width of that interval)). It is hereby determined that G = 0.026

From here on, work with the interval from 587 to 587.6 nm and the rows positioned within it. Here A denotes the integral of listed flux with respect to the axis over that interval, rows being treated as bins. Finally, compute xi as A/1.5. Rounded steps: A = 6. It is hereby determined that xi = 4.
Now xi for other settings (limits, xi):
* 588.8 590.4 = 9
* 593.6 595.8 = 15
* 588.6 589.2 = 3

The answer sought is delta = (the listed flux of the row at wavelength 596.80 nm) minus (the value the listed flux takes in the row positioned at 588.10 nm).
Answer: 1.0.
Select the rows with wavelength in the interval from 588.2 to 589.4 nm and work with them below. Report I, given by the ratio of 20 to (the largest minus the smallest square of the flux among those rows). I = 3.1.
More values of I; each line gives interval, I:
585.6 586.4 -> 1.2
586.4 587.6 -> 1.7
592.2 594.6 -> 1.2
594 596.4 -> 1.0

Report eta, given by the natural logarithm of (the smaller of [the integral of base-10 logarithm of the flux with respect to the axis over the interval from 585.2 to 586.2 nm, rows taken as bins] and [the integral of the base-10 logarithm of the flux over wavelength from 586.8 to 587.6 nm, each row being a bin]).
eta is -0.2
